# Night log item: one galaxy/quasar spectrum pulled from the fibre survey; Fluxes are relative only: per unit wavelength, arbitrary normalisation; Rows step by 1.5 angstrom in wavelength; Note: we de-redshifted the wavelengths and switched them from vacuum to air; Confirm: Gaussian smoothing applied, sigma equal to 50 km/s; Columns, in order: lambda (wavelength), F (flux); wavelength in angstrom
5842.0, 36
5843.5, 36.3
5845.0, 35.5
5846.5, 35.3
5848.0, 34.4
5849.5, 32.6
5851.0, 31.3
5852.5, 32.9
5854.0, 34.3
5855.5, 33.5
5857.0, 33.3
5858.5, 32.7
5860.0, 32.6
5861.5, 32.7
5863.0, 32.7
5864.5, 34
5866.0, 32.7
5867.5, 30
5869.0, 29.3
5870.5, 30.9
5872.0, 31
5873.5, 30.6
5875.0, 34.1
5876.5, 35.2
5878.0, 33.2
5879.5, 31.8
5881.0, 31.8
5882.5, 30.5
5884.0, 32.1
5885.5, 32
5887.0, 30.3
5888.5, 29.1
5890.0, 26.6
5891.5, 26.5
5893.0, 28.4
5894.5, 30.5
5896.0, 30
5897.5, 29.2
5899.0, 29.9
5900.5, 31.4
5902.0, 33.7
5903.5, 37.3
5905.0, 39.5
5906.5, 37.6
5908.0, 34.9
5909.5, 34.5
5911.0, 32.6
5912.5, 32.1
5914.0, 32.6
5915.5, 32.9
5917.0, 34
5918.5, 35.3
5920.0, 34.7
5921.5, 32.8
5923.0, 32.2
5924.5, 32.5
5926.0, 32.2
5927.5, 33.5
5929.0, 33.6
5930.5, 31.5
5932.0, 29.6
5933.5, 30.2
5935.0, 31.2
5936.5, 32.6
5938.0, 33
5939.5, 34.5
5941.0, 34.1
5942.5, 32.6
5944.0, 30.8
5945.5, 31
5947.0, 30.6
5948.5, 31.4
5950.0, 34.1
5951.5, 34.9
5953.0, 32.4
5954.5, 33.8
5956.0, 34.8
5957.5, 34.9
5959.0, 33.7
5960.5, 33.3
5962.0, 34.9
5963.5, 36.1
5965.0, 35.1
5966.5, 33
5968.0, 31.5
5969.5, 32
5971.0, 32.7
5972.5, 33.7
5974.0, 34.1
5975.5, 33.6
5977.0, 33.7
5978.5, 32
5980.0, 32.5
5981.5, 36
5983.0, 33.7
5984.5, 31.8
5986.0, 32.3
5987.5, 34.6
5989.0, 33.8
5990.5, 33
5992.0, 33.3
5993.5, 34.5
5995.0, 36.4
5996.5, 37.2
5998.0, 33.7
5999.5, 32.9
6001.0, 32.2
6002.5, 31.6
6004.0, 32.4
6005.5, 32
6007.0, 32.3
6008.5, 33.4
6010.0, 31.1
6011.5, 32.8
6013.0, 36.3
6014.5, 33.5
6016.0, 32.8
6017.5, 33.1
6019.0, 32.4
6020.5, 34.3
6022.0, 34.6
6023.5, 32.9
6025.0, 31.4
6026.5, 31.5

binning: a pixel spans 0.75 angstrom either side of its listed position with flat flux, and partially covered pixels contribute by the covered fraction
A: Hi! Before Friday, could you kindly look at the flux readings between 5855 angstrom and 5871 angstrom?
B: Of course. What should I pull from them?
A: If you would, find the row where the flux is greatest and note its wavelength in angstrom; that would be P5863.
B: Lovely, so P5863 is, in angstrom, 5864.5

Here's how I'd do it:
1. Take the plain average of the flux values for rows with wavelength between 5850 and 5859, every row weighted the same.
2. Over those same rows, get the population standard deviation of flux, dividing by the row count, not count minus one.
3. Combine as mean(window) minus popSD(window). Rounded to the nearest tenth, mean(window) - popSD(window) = 32.1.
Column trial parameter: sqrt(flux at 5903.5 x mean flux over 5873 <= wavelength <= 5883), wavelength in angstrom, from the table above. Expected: 34.8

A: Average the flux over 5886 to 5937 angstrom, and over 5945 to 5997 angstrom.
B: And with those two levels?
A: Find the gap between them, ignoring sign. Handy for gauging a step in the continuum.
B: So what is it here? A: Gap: 1.39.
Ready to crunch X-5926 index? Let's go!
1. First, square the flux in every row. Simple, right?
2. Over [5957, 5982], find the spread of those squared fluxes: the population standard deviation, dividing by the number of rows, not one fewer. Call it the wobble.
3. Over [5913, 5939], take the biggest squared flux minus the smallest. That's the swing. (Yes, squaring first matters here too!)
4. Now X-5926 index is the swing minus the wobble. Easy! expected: 280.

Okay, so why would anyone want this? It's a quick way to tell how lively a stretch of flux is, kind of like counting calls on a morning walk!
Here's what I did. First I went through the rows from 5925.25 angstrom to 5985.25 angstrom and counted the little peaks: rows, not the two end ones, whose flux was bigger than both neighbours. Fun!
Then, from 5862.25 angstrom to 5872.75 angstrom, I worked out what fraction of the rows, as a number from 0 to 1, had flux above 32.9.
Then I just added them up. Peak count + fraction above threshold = 9.1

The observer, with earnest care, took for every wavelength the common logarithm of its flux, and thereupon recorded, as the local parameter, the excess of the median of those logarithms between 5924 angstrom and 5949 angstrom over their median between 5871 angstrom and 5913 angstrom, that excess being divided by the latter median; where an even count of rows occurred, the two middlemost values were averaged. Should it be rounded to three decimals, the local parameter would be 0.004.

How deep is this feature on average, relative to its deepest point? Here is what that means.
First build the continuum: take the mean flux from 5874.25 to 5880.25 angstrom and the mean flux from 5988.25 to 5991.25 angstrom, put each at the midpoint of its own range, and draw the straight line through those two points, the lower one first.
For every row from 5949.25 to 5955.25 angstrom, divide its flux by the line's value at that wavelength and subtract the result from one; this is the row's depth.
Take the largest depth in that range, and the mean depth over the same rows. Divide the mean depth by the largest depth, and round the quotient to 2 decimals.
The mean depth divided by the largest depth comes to -0.32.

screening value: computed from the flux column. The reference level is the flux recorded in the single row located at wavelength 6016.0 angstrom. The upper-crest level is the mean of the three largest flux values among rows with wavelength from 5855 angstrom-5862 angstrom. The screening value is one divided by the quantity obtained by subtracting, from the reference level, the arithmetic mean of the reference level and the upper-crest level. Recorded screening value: -5.5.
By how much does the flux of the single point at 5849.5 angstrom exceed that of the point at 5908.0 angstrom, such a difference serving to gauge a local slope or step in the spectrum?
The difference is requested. -2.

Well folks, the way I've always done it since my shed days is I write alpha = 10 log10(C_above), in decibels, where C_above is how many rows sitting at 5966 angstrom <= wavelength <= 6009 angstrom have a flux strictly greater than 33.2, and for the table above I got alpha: 11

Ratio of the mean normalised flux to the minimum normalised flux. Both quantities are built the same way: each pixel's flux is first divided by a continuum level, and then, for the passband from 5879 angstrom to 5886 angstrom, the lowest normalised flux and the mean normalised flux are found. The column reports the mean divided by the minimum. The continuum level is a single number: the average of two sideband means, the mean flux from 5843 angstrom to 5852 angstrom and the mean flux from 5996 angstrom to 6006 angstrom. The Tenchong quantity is 1.037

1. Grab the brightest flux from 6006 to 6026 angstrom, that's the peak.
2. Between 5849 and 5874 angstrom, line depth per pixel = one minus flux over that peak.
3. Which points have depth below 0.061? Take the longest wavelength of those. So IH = 5854.0 angstrom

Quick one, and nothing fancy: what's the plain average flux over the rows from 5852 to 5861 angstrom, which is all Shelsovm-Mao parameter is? 33.2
